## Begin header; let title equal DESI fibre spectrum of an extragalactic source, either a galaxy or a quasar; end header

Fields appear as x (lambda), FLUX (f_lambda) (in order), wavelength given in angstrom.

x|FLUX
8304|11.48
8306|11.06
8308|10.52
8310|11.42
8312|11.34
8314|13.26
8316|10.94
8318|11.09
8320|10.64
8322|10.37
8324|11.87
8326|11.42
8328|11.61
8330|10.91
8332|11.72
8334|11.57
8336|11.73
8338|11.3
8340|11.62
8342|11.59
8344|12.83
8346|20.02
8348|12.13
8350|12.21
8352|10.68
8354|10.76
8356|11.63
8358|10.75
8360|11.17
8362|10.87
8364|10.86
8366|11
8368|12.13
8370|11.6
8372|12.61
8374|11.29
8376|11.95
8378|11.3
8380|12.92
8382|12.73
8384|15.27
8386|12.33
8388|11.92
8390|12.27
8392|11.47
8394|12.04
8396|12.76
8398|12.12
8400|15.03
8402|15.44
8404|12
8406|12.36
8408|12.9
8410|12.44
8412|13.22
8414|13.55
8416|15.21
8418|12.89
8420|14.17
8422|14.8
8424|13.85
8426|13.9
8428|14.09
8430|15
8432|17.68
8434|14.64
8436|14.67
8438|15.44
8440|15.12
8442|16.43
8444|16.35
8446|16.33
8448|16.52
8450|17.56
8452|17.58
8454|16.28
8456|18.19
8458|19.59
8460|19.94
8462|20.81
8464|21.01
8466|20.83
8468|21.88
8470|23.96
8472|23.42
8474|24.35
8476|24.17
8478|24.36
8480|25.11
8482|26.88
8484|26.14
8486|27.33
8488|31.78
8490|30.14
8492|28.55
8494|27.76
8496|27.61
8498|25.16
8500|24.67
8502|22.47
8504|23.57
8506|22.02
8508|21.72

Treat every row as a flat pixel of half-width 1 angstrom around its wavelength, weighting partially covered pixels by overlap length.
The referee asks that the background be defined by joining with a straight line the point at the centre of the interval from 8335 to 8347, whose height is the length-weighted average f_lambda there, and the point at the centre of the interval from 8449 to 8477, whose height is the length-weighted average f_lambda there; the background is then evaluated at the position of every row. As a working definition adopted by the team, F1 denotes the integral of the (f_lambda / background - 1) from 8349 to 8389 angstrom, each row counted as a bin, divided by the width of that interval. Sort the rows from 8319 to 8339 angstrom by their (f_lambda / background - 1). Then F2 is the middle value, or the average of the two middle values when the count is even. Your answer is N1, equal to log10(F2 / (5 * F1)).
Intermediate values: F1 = -0.208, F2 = -0.09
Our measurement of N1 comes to -1.1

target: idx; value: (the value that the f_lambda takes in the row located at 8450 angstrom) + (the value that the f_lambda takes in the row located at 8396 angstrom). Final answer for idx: 30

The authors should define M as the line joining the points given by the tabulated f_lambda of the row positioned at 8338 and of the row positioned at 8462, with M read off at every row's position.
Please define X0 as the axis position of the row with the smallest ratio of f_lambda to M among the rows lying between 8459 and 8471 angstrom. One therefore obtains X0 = 8460 angstrom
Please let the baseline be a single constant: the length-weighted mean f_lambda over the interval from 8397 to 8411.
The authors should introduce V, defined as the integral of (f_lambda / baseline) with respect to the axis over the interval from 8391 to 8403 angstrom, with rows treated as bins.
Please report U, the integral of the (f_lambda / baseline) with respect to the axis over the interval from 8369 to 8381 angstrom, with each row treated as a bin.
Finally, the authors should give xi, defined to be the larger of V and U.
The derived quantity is 12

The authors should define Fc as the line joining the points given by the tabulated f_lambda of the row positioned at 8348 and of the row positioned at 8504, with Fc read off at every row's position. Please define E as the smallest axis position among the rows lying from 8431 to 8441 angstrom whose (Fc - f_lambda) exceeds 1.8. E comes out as 8434 angstrom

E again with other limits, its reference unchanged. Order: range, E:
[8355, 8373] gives 8358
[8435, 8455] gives 8436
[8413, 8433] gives 8414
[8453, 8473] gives 8454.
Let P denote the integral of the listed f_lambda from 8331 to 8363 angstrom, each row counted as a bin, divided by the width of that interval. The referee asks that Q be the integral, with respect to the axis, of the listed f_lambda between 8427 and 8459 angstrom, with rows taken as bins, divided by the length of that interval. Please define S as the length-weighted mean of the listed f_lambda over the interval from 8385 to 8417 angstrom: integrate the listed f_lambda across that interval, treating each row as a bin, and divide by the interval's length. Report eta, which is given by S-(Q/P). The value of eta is 11.6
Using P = 12.0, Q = 16.3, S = 12.9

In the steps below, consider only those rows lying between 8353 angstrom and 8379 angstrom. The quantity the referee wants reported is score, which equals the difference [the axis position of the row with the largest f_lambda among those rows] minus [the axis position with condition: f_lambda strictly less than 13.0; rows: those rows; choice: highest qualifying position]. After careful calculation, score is -6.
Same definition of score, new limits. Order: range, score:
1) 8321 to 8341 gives -16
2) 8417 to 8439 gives 14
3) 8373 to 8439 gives 14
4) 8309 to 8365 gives -18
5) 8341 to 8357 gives -10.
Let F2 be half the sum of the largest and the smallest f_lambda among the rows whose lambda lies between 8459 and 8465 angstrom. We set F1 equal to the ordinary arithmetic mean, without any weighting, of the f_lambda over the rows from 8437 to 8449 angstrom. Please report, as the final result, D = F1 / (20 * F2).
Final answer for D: 0.039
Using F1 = 16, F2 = 20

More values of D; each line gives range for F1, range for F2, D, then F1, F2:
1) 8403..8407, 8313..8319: 0.050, 12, 12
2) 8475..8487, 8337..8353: 0.084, 26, 15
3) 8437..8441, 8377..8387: 0.058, 15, 13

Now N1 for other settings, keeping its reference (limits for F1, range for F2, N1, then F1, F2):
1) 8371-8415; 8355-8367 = -0.7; -0.222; -0.25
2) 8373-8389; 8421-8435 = -0.7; -0.203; -0.23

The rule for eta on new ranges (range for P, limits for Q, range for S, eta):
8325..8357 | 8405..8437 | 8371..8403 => 11.6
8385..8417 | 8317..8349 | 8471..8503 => 25.3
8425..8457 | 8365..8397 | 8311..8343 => 10.7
